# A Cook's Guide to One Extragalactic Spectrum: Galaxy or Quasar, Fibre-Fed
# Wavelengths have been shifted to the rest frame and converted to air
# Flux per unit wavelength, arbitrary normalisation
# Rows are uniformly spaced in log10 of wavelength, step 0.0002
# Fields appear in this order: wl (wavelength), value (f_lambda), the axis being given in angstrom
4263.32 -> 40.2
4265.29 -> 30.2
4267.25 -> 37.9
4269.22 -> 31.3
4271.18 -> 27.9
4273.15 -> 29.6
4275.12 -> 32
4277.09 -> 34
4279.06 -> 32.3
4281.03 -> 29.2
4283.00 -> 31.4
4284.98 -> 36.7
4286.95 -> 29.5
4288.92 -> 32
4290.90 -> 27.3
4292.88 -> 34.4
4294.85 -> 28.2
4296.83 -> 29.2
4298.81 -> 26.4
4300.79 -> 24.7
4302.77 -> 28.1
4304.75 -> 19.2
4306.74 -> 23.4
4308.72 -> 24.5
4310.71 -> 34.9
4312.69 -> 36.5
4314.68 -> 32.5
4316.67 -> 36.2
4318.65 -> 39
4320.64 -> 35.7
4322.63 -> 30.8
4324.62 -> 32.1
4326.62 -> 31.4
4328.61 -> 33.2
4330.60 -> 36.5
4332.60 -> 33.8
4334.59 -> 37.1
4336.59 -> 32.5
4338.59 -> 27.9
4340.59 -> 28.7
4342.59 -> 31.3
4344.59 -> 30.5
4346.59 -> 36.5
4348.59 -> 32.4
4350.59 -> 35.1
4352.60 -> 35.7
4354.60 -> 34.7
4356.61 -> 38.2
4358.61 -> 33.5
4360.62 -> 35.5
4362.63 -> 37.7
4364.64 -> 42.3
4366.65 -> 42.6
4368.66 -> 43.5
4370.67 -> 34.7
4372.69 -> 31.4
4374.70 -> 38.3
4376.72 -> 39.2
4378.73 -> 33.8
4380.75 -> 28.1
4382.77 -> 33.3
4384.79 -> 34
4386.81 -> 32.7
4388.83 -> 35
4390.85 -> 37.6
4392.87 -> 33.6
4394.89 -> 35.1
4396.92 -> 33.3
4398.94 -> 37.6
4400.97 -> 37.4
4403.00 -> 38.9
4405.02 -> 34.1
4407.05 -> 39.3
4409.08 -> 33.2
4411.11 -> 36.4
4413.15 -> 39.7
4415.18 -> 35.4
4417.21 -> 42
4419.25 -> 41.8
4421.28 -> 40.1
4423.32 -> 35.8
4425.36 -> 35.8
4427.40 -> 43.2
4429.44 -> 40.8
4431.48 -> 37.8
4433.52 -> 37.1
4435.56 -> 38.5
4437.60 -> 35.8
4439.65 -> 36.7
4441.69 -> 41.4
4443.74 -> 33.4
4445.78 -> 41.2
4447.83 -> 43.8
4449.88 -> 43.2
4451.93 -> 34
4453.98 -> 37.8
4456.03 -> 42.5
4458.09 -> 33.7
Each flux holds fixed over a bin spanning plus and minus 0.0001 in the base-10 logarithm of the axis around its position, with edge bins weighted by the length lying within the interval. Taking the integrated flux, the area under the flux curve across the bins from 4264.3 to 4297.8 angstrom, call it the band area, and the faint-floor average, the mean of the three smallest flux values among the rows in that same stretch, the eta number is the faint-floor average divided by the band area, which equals 0.0265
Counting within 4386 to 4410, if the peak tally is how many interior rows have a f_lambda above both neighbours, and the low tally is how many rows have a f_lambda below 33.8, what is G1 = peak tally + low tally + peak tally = 14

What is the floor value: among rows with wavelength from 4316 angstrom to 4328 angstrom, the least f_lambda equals 30.8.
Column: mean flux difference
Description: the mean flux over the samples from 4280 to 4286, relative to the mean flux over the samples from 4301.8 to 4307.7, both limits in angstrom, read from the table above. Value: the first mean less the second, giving 8.9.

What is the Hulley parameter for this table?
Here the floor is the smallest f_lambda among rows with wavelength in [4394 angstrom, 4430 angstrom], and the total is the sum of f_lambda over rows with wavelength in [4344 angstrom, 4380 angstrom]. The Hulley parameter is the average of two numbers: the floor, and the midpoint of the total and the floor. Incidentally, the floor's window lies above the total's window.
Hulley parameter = 189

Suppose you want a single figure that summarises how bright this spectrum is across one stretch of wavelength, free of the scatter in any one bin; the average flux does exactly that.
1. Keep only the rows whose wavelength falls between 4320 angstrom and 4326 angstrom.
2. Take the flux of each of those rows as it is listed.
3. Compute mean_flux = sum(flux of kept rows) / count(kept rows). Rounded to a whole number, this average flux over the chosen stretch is 33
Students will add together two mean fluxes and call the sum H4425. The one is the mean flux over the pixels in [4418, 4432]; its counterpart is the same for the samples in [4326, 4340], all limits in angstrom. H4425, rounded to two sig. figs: 73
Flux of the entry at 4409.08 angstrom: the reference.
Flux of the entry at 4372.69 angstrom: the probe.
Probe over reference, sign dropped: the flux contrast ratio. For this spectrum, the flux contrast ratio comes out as 0.95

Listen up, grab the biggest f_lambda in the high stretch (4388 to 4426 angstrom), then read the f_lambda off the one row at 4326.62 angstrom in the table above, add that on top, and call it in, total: 73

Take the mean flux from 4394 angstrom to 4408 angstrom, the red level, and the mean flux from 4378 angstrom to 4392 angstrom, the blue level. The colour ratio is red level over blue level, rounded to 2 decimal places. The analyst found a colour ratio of 1.09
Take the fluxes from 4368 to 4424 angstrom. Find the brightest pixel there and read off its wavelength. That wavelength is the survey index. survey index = 4368.66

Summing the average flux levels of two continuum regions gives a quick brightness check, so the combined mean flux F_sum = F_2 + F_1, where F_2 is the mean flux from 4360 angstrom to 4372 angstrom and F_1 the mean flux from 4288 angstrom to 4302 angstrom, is 68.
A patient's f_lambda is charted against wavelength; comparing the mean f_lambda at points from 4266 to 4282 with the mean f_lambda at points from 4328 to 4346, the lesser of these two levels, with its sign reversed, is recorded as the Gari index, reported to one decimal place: -31.8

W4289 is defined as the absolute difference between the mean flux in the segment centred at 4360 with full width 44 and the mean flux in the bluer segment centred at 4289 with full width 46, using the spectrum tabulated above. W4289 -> 5.3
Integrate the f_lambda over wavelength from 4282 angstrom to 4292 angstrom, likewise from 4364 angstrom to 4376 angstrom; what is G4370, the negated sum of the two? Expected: -778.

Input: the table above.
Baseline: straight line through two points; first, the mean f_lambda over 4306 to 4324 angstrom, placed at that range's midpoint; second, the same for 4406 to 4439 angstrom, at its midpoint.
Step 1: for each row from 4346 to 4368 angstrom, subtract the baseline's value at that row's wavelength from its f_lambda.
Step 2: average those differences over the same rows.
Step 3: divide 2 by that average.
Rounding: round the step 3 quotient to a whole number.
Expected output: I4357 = 1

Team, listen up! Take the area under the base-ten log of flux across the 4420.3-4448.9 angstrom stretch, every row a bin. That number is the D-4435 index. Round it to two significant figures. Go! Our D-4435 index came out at 45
